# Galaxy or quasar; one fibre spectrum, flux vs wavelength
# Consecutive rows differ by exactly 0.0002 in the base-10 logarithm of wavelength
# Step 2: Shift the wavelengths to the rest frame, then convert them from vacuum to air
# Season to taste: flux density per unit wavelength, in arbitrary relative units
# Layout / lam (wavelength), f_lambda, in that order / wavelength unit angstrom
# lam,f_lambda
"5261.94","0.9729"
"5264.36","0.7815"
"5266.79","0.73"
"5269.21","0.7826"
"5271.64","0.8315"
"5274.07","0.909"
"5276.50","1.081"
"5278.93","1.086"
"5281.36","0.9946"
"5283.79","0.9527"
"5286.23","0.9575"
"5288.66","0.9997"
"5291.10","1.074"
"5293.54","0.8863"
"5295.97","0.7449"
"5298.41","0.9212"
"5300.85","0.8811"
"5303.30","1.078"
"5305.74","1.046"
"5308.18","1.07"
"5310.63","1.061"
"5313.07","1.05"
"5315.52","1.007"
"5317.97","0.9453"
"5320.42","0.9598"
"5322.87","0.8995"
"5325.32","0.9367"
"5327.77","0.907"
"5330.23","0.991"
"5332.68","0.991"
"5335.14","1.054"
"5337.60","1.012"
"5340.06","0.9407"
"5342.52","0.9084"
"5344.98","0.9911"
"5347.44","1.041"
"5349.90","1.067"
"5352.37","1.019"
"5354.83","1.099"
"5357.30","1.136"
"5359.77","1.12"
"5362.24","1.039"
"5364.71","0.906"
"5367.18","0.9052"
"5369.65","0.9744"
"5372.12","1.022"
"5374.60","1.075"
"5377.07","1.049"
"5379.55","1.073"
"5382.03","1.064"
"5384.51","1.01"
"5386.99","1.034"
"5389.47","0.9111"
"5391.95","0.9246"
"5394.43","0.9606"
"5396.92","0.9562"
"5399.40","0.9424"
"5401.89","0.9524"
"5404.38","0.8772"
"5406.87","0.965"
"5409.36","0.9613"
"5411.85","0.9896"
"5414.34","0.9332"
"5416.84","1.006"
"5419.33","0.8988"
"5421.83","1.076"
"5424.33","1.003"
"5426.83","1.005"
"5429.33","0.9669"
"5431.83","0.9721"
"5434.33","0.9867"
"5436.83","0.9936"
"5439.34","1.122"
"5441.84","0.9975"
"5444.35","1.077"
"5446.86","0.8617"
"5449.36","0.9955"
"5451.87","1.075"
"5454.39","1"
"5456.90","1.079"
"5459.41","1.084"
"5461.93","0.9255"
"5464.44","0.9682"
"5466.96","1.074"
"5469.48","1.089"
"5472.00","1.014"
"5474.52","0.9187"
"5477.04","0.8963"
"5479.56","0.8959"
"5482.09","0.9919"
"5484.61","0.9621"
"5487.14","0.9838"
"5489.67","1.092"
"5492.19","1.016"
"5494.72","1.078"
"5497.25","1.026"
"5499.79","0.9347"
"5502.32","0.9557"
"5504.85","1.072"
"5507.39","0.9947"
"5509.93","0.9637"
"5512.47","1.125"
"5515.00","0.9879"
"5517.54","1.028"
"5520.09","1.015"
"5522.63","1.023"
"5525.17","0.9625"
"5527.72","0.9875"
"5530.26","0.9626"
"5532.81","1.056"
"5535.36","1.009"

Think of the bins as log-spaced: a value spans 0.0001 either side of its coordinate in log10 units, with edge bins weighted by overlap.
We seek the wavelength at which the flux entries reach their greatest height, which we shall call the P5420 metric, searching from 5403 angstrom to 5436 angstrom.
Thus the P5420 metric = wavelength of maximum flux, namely 5421.83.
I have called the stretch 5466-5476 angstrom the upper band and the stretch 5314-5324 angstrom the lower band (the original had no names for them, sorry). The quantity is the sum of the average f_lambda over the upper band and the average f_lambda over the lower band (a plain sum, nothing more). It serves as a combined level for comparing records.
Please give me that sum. 1.98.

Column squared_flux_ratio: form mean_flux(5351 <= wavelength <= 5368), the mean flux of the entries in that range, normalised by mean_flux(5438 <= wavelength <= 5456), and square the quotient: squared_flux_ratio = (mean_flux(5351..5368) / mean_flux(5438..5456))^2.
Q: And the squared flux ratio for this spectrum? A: 1.03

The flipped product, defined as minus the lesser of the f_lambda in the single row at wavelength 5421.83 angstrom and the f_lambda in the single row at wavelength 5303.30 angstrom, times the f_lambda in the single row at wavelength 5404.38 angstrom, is -0.944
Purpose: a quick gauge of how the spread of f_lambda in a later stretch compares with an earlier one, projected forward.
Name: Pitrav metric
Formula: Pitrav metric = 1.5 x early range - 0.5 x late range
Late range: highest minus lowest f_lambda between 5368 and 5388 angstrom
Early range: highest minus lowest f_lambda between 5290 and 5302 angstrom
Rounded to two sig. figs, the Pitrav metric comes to 0.44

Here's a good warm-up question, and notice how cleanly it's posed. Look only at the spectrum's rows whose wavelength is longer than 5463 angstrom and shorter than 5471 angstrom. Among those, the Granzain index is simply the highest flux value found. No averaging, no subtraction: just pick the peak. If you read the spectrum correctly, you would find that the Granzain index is 1.089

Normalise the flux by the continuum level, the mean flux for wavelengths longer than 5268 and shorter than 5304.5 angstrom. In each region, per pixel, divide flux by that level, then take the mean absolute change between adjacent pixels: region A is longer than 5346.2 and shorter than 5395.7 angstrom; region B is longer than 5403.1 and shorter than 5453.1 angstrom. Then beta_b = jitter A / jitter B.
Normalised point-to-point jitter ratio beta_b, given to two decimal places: 0.63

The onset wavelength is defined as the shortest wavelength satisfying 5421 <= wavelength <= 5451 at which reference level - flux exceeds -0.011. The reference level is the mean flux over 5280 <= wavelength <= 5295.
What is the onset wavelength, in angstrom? 5429.33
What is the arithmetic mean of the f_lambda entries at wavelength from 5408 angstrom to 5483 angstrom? 1.00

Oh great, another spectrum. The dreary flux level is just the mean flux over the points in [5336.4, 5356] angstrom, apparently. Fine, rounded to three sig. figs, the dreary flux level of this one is 1.01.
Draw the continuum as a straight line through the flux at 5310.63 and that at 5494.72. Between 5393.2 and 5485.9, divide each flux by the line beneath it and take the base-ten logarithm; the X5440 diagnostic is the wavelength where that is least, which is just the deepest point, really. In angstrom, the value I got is 5446.86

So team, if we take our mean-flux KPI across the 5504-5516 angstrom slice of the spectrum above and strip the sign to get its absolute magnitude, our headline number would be 1.03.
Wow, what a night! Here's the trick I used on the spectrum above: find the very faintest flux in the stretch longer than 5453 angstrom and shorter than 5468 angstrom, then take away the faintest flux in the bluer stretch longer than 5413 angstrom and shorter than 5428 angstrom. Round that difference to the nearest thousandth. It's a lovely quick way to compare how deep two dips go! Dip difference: 0.027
